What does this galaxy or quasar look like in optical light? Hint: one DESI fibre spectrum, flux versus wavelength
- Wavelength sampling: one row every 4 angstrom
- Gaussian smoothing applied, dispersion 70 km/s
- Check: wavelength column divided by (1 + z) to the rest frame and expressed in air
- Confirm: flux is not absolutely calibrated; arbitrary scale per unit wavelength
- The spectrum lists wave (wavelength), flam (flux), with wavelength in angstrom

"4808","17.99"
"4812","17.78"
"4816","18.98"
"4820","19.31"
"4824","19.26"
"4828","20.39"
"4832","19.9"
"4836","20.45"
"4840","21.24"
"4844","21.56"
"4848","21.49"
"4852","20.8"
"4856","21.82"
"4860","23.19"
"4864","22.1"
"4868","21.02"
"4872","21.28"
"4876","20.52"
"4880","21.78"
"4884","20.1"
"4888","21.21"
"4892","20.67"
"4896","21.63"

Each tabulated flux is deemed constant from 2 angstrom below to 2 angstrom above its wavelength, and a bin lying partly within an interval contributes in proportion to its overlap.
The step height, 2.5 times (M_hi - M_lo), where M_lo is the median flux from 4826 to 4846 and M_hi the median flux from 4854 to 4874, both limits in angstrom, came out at 3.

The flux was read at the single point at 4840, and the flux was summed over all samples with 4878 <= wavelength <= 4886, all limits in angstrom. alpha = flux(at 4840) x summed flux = 890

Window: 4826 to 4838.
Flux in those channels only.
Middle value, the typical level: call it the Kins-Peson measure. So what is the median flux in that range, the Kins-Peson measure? 20.4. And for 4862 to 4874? 21.3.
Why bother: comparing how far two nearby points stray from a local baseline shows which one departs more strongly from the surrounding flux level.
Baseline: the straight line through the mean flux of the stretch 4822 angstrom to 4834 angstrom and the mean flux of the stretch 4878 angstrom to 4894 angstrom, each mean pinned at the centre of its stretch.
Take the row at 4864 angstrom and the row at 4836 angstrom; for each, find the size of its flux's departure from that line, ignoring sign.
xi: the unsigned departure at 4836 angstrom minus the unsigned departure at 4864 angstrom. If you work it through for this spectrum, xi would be -1.1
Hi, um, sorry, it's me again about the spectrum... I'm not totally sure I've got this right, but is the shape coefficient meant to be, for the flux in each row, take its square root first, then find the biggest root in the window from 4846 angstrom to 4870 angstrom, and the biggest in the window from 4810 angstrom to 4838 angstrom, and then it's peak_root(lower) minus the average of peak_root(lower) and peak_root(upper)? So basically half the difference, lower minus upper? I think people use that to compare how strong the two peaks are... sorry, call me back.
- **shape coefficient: -0.15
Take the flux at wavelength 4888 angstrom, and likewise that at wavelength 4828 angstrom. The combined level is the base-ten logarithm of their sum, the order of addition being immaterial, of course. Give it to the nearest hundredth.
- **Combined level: 1.62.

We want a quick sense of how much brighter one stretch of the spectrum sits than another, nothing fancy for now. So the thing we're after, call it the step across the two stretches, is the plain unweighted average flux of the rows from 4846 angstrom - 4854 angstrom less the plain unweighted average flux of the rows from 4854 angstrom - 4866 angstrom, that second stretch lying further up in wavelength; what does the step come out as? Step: -1.2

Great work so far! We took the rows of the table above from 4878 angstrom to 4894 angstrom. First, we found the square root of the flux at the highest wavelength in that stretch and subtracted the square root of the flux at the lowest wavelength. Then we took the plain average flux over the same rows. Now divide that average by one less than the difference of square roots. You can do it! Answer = -18.7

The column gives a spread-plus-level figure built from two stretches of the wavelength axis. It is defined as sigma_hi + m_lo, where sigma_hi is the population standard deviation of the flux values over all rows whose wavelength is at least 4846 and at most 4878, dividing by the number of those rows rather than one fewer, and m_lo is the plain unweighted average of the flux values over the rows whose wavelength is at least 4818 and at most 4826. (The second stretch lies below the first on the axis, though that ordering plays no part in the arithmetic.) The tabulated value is 20.1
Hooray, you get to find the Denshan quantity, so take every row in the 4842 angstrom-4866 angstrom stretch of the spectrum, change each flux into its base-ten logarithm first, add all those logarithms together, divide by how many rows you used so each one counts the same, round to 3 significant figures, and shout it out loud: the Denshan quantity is 1.34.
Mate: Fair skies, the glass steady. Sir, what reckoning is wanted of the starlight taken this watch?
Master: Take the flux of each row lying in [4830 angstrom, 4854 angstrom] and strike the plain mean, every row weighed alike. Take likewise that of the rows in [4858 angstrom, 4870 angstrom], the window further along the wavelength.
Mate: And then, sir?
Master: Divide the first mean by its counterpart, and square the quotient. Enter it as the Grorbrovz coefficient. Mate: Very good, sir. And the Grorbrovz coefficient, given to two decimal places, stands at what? 0.89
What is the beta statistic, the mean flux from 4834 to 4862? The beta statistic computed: 21.5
